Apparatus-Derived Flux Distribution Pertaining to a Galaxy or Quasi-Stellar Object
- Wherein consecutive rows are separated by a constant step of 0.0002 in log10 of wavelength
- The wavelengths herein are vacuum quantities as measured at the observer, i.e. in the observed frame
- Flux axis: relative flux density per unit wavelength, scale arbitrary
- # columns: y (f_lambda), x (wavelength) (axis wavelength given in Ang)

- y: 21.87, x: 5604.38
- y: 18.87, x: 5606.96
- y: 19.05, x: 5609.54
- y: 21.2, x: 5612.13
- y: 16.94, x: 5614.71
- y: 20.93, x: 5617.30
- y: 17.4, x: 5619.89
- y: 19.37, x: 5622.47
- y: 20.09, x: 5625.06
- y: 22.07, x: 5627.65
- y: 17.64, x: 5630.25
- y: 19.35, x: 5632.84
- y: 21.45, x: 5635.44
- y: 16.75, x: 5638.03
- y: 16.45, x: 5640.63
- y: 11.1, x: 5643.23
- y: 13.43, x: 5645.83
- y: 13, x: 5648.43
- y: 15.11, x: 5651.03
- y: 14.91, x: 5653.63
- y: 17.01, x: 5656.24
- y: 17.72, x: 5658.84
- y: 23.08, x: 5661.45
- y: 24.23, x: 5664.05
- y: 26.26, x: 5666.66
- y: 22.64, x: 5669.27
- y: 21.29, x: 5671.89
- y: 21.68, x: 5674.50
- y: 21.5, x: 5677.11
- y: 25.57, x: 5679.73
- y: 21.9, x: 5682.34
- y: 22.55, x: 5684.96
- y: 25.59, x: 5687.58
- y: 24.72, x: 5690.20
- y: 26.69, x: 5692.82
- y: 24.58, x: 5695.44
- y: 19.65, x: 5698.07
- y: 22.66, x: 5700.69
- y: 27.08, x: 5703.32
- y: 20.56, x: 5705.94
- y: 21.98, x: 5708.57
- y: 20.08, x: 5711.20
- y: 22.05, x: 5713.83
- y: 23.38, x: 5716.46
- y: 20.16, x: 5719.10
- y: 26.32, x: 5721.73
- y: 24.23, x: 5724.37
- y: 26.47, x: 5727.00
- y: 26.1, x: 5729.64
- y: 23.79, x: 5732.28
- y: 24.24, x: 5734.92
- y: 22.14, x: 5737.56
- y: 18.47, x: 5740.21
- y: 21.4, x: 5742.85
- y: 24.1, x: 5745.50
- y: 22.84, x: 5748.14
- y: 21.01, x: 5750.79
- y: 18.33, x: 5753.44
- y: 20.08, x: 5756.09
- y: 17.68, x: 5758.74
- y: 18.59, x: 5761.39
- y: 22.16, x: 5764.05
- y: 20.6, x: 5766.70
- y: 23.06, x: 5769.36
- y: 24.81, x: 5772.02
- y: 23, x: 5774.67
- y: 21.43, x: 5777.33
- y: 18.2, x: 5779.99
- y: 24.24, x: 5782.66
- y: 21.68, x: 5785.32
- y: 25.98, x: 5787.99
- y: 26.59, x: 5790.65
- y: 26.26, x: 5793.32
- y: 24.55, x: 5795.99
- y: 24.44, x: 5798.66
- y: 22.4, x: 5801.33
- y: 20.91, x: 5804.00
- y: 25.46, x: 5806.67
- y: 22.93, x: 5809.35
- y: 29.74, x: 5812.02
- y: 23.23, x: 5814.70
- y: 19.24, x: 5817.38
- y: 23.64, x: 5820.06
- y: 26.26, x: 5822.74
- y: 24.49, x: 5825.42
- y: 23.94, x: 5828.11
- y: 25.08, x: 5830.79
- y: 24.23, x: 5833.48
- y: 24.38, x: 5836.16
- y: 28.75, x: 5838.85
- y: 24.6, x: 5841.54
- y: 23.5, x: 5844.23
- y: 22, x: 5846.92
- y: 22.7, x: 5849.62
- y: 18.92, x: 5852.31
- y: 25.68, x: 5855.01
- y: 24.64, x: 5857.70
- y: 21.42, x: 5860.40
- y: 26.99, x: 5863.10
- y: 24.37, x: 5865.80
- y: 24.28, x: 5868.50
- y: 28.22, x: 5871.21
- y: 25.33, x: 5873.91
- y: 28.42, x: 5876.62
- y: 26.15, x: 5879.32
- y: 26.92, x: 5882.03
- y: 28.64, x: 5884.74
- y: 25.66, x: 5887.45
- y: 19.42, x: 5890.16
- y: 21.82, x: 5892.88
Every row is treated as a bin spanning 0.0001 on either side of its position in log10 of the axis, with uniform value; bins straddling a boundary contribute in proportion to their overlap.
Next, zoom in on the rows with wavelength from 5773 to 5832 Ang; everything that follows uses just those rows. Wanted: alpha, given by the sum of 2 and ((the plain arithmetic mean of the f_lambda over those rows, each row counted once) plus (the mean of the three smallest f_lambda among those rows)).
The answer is 45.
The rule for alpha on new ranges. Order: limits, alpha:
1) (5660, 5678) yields 46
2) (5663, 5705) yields 46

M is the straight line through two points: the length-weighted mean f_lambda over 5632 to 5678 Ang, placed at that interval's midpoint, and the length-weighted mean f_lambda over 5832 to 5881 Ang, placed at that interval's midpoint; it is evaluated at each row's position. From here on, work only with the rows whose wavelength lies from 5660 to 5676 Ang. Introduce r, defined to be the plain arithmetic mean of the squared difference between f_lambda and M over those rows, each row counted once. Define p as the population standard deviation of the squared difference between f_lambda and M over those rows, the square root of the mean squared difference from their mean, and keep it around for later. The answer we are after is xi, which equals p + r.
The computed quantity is 36.3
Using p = 16.3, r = 20.0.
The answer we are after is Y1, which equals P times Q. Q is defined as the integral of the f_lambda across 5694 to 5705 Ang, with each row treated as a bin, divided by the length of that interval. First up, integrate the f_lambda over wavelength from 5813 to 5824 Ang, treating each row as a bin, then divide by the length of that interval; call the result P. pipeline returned 546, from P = 23.3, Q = 23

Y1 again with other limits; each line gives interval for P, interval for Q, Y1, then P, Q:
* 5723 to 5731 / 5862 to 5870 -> 645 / 25.6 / 25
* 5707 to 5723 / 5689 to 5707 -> 529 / 22.3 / 24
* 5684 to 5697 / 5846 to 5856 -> 550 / 24.8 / 22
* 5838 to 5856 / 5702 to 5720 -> 523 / 23.6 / 22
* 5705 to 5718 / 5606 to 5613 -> 424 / 21.6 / 20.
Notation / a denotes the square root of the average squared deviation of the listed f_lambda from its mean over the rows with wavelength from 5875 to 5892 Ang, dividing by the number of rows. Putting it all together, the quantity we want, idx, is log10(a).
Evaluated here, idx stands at 0.49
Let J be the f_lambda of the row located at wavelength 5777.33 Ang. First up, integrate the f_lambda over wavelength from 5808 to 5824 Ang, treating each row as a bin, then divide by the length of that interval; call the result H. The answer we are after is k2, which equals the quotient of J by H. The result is 0.89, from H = 24.2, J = 21.43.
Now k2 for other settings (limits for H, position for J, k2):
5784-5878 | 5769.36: 0.94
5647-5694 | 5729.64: 1.22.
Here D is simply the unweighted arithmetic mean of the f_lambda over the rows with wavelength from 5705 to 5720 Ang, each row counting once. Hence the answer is 21.4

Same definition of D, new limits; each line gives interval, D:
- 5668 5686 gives 22.4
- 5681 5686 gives 22.2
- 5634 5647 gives 15.8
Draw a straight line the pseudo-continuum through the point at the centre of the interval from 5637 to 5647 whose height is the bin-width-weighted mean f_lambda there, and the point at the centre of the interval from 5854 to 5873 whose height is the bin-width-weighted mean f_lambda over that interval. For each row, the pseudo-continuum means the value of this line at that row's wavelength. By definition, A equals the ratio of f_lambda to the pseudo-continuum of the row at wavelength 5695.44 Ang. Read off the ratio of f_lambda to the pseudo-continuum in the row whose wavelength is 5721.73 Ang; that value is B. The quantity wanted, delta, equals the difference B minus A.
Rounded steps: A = 1.4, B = 1.44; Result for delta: -0.01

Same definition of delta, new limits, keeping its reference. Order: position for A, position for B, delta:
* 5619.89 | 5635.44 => 0.22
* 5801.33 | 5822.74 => 0.12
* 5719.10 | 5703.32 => 0.45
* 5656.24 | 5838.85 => 0.07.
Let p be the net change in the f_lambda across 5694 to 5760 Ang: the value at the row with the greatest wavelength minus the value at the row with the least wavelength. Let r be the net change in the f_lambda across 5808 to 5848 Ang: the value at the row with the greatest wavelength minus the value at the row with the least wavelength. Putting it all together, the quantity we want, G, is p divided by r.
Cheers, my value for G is 7.4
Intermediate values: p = -7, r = -0.9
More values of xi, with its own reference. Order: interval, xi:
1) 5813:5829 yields 11.1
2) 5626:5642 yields 12.3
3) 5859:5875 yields 9.0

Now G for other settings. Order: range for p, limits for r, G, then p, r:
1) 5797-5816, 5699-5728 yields -0.3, -1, 3.8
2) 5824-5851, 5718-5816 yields -0.6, -2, 3.1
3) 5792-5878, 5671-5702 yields 1.6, 2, 1.4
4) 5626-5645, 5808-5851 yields 47.7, -11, -0.2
